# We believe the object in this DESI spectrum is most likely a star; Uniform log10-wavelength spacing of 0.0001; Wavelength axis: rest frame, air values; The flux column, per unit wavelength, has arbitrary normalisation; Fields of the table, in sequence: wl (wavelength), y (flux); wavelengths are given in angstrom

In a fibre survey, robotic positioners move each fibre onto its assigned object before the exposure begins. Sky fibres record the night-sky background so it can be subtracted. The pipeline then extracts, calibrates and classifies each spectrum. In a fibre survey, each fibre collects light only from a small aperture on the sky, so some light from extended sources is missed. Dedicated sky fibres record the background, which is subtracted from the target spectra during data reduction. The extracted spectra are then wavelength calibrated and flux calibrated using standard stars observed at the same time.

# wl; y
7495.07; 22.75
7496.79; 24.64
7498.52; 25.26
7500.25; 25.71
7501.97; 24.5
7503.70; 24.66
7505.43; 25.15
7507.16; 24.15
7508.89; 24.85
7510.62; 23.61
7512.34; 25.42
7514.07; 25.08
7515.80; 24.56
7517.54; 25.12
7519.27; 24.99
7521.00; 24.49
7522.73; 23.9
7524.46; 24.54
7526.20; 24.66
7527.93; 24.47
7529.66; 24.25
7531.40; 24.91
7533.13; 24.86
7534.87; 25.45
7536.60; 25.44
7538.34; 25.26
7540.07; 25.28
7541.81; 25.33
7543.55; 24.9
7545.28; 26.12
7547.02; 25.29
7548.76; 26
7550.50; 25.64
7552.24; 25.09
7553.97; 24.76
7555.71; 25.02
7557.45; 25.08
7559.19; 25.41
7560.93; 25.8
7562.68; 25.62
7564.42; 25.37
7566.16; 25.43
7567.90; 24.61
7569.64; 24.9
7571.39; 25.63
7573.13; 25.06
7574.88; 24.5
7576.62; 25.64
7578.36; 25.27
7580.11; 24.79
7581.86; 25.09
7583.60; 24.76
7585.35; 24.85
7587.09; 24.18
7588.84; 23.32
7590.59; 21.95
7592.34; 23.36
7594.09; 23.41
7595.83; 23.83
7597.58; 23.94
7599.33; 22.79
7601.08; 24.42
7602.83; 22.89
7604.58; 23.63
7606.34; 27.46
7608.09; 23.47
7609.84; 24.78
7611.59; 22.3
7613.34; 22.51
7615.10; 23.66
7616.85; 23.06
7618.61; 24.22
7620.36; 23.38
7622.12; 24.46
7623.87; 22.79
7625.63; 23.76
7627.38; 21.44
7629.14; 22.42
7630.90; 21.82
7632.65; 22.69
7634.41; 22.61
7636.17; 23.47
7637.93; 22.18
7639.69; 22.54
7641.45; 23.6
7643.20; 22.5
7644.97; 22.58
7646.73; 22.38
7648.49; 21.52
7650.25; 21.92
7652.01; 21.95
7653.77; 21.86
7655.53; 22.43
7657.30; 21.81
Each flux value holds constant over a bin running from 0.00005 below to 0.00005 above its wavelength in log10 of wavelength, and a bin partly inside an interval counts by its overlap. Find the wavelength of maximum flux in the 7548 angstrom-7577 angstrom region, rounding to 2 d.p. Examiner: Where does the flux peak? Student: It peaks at 7548.76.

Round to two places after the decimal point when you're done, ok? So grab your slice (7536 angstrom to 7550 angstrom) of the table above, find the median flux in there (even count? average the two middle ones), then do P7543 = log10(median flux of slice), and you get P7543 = 1.40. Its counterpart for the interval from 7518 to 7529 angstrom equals 1.39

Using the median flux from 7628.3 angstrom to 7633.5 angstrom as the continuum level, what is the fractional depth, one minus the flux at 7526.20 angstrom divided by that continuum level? -0.10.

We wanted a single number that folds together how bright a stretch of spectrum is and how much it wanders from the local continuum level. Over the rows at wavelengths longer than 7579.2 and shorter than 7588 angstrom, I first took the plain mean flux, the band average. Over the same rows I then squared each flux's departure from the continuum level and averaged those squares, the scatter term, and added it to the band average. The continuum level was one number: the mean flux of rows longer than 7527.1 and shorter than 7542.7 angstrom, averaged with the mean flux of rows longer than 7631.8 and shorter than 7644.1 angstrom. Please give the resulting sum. 25.5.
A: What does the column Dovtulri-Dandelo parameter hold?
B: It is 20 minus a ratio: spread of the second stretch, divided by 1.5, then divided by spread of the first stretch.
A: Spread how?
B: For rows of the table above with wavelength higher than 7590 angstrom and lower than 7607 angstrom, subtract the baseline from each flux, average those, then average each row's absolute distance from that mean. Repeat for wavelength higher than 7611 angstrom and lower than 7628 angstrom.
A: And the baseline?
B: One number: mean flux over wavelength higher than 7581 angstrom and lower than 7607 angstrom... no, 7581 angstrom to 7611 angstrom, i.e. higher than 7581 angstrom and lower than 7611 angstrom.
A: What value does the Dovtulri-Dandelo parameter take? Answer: 19.5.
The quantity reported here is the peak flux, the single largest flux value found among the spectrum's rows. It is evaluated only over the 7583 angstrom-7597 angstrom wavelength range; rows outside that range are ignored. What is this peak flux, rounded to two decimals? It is 24.85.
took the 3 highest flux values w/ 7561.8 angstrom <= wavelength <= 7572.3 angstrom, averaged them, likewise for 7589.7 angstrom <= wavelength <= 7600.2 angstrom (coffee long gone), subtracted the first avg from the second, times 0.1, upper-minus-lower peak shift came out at -0.18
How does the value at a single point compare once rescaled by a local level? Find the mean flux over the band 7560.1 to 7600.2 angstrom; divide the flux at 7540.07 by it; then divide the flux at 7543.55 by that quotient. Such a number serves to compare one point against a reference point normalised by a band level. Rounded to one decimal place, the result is 24.2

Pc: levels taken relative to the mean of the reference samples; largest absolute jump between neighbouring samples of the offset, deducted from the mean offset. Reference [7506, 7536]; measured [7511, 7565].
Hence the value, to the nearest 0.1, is -0.8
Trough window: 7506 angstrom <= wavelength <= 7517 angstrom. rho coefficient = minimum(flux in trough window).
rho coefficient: 23.61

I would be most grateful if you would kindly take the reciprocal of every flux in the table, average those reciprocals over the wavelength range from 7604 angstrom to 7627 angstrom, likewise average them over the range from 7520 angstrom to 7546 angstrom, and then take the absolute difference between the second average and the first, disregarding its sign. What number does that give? 0.0020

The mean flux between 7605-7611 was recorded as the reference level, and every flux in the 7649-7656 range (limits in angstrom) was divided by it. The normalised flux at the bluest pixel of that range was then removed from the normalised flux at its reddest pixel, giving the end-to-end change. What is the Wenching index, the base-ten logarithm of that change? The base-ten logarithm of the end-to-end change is -1.69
